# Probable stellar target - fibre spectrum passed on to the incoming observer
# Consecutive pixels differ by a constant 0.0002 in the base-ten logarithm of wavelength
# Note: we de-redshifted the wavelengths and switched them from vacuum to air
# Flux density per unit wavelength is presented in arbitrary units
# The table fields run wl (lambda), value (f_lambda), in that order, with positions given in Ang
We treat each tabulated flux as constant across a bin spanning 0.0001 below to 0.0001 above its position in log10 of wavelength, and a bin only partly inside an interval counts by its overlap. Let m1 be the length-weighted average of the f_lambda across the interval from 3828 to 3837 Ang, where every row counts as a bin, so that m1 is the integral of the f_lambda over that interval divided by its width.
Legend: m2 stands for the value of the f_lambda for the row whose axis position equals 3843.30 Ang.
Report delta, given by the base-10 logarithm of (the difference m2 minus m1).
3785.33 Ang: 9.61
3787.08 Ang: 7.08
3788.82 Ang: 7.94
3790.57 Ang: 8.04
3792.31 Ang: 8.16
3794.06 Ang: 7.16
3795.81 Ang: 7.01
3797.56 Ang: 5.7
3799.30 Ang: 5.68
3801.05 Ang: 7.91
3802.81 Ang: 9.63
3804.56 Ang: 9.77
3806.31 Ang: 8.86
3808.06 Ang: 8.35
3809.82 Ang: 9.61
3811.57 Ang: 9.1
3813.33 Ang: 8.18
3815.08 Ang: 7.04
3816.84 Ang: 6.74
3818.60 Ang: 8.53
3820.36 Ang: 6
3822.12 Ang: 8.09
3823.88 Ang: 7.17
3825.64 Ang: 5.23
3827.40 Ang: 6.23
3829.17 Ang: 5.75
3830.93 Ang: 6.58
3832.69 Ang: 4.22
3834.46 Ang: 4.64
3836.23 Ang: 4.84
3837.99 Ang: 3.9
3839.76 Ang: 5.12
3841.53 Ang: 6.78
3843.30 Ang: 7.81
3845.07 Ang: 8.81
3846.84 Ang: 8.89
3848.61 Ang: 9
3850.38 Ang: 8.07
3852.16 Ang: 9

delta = 0.41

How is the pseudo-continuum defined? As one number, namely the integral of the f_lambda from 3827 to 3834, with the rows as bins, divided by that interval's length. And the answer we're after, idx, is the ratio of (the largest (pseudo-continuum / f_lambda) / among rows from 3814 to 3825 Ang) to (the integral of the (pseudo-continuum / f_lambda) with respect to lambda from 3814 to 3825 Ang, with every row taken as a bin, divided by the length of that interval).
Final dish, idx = 1.19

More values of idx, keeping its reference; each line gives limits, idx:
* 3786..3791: 1.09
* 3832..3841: 1.17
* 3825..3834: 1.29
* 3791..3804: 1.26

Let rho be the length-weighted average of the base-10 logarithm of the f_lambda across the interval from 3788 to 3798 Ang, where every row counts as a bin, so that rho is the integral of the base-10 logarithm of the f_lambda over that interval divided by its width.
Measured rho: 0.87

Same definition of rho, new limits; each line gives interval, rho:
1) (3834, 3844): 0.73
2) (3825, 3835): 0.73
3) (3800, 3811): 0.95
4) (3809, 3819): 0.91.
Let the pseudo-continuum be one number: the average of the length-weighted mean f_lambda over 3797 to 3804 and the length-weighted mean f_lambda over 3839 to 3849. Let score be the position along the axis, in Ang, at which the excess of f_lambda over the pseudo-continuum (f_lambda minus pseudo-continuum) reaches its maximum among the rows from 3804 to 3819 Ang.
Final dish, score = 3804.56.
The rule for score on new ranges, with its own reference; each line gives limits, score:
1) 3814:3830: 3818.60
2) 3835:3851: 3848.61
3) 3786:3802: 3792.31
